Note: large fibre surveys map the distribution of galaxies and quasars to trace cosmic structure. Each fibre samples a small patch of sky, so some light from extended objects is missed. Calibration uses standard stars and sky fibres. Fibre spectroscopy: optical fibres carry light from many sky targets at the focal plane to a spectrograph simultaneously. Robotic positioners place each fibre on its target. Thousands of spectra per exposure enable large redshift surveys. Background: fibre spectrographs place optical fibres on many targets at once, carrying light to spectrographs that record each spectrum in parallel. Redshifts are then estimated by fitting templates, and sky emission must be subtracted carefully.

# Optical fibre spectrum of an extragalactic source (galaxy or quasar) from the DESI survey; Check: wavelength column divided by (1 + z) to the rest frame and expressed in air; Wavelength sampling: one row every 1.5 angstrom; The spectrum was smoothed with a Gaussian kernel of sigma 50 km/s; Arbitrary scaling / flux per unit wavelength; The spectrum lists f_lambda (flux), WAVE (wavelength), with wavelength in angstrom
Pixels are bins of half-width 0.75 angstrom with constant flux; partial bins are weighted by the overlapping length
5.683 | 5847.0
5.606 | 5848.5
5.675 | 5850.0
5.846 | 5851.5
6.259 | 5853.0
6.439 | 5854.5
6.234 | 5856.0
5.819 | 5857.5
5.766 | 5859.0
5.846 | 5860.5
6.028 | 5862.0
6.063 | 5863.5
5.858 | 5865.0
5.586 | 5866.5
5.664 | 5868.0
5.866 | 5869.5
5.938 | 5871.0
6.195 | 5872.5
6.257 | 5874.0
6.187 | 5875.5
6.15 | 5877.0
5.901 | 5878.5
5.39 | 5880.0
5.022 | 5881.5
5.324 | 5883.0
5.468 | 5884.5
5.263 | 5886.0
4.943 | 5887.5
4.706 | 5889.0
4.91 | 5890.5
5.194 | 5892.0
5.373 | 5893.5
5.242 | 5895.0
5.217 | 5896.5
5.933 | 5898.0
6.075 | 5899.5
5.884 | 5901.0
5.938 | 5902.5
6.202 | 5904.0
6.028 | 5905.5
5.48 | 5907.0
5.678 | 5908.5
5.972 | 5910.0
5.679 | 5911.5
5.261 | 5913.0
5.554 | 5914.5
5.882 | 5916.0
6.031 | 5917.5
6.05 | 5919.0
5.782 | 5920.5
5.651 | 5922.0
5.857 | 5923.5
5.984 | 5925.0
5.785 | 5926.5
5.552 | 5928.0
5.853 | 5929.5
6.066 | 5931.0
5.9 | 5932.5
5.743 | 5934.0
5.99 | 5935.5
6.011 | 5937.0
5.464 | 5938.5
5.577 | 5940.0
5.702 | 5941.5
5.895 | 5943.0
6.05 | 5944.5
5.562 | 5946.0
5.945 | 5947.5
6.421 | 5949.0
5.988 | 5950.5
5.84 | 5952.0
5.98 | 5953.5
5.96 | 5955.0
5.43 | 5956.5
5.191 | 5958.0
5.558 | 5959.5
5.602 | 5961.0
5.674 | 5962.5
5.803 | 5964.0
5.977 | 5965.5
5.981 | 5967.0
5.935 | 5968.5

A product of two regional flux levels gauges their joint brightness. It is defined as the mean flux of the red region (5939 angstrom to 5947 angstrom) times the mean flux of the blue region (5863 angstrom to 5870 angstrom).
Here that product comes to 33.4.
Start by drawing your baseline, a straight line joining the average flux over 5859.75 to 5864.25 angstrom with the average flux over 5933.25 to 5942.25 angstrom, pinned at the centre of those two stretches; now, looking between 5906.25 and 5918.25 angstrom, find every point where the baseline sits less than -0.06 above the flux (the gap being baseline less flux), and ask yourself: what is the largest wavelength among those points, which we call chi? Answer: 5917.5 angstrom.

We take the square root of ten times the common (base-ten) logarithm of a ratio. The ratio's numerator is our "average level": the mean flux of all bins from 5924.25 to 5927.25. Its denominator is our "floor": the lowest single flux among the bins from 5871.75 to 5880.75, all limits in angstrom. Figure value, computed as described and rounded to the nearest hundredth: 0.62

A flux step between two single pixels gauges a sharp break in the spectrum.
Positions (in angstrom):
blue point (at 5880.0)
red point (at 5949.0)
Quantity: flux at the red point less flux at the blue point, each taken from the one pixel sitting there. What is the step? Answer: 1.03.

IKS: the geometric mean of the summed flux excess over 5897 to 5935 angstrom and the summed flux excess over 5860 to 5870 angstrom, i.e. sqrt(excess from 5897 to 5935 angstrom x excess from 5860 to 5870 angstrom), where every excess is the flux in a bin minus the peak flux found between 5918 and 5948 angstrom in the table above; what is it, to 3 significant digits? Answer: 3.01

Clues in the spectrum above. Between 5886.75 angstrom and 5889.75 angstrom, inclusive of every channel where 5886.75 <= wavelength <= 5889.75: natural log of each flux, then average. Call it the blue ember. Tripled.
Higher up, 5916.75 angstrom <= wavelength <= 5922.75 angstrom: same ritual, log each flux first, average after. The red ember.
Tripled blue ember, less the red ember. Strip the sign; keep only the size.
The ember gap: 2.95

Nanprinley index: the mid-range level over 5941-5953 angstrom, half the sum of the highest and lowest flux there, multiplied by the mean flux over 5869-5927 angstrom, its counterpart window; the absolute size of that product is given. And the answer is 34.0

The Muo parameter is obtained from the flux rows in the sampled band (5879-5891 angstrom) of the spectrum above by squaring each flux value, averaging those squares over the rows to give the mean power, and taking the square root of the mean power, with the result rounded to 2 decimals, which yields 5.13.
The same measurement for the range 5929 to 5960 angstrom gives 5.82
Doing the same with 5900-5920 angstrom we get 5.82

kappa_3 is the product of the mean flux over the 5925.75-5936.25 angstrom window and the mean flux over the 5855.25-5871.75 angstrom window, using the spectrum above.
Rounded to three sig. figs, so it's 34.3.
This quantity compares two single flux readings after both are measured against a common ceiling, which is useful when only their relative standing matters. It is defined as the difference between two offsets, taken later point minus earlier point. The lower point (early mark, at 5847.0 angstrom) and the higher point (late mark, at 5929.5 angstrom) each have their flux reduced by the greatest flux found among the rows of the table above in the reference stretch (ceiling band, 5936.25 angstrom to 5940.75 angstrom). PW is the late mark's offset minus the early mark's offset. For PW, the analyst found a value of 0.17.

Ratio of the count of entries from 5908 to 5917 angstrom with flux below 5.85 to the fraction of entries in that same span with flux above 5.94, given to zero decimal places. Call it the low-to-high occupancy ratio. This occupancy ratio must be 24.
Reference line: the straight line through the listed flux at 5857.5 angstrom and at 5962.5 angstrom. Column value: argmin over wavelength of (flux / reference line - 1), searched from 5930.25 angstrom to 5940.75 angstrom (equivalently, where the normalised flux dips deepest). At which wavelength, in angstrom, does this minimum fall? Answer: 5938.5 angstrom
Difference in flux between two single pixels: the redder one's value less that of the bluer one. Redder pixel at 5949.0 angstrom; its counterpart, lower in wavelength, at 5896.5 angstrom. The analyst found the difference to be 1.2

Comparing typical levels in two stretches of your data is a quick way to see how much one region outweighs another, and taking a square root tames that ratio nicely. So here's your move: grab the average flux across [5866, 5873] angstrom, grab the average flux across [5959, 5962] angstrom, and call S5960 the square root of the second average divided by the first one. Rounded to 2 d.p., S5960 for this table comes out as 0.98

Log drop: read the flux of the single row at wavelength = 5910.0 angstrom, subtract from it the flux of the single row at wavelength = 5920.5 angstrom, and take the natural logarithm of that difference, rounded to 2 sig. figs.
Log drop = -1.7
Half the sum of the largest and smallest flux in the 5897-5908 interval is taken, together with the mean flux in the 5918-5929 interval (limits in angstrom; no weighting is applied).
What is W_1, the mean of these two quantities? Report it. 5.8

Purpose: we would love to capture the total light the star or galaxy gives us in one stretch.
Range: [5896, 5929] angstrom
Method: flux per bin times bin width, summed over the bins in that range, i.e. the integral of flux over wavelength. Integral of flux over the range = 191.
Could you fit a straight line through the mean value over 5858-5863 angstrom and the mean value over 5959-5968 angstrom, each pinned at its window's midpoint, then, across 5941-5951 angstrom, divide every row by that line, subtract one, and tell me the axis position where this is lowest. 5946.0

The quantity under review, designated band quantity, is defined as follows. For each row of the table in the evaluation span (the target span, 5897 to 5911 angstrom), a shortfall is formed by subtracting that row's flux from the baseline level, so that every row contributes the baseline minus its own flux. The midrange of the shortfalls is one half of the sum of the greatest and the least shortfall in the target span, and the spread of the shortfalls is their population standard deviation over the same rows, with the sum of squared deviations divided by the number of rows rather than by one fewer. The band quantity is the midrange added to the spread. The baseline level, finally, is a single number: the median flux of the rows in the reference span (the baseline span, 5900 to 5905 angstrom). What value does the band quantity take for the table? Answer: 0.3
